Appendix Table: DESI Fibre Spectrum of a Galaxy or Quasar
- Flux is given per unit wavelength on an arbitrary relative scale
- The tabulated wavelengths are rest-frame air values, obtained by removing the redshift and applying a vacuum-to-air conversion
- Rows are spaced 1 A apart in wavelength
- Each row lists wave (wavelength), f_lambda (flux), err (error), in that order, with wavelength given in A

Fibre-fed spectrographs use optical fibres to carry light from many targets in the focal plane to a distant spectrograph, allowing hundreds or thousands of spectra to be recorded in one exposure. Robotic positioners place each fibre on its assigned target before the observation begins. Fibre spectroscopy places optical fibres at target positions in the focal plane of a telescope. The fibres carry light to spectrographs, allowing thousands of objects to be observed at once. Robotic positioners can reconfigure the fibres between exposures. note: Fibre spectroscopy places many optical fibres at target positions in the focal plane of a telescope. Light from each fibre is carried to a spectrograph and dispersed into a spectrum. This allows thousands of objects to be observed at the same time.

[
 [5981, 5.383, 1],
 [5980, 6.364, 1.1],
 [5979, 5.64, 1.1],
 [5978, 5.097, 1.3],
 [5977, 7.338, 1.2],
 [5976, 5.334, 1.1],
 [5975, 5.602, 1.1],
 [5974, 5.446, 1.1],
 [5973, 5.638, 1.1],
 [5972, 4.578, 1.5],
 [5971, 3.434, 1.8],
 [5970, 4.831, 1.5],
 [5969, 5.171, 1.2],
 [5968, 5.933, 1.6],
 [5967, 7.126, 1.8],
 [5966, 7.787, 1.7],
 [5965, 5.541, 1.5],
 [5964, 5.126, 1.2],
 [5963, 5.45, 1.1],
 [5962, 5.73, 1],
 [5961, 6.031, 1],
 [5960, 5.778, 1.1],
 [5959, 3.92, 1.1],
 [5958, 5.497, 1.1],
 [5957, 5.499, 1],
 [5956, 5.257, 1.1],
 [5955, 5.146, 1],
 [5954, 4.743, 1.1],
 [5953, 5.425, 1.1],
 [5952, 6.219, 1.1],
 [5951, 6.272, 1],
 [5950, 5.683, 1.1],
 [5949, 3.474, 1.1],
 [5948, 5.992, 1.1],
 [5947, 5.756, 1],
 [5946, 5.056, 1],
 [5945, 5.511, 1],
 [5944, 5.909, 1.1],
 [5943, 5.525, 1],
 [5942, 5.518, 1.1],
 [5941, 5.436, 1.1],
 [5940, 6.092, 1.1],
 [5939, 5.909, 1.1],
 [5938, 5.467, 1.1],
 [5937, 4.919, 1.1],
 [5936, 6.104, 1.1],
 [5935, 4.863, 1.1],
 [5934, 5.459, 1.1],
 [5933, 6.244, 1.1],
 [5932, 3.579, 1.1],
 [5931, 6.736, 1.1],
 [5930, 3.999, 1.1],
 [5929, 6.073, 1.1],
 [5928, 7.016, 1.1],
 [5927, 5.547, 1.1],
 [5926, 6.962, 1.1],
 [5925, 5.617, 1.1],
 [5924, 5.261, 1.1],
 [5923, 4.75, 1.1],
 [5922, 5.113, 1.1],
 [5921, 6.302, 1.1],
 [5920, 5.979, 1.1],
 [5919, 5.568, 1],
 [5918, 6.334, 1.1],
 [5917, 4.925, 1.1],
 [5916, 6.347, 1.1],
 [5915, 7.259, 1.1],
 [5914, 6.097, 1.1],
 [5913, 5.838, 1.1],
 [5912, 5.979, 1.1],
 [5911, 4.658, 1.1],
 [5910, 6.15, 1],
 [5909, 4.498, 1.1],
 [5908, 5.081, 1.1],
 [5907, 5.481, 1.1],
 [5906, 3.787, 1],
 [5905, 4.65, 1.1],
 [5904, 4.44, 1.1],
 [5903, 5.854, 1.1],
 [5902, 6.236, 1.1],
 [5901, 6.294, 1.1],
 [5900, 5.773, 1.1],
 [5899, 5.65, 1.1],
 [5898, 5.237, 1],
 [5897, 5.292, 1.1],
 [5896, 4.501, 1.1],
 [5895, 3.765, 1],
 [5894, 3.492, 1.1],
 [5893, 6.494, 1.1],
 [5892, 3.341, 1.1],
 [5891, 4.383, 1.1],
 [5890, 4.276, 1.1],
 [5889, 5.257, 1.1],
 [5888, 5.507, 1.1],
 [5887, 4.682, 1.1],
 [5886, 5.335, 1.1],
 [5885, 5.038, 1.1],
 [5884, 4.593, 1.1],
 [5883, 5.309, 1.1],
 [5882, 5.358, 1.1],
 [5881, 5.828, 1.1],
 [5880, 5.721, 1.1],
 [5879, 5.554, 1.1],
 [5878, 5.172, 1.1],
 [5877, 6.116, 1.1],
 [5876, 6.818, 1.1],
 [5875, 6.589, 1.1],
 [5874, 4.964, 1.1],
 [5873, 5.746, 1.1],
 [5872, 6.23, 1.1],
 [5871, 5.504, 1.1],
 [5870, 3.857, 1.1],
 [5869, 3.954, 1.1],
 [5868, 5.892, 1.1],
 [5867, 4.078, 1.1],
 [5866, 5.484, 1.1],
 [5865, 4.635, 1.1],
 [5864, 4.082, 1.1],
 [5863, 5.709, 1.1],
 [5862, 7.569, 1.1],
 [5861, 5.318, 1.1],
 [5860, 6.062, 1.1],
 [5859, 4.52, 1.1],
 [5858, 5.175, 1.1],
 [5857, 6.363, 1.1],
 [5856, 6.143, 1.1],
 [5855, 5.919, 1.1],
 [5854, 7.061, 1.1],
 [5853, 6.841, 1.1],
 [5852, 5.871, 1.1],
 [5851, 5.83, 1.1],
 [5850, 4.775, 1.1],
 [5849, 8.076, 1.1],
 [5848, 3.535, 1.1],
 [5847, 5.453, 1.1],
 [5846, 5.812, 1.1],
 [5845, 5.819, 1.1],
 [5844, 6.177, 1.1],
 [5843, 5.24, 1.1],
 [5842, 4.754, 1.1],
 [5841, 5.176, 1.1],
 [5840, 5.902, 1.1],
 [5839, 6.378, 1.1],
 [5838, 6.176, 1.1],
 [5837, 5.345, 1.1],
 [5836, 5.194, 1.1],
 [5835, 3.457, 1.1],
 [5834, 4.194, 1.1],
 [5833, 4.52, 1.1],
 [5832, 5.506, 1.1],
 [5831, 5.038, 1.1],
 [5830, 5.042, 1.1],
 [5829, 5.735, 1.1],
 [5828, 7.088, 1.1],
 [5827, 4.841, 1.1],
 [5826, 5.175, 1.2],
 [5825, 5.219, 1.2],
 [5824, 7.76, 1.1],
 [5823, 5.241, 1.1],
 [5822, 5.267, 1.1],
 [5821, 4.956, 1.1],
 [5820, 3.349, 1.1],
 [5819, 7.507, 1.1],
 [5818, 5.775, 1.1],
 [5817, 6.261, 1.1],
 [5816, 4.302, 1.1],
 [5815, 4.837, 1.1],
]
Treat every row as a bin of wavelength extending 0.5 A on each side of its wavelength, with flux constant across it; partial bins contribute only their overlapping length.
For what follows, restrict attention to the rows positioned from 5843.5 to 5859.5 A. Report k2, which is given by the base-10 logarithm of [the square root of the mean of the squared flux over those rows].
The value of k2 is 0.773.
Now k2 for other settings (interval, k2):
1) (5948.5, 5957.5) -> 0.729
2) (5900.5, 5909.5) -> 0.717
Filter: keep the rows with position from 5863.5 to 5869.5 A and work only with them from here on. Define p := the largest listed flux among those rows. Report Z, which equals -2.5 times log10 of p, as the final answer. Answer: -1.93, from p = 5.892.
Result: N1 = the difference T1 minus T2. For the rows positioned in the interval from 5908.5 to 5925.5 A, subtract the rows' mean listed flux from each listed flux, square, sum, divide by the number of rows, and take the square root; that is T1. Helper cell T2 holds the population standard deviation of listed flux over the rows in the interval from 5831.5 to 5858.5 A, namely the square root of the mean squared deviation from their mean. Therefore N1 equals -0.27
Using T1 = 0.7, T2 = 0.99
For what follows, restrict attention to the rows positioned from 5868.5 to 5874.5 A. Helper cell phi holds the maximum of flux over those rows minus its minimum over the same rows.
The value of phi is 2.4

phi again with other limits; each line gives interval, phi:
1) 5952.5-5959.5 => 1.6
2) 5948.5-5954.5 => 2.8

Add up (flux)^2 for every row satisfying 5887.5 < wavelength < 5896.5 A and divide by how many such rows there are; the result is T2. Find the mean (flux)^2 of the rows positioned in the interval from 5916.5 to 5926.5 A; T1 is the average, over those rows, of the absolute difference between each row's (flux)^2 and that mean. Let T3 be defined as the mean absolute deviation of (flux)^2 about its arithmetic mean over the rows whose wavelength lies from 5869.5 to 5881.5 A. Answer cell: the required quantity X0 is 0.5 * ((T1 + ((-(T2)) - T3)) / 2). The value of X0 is -5.3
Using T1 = 7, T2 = 22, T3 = 6.1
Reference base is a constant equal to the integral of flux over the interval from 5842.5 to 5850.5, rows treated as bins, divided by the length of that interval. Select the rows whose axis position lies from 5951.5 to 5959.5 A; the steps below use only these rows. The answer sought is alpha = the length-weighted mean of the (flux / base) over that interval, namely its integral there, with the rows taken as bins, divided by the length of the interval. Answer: 0.93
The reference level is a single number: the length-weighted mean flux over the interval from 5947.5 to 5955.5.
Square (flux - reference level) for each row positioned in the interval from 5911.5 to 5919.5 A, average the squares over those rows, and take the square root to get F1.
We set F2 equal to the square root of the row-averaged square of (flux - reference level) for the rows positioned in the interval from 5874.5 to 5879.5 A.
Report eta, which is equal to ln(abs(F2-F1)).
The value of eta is -5.4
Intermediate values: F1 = 0.92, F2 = 0.92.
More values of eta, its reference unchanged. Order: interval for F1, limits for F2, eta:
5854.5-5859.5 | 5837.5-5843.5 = -2.3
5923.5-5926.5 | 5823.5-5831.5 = -1.9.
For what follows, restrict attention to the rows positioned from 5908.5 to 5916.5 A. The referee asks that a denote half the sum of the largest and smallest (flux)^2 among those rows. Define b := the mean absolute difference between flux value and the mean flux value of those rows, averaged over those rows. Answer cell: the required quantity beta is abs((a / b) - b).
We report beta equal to 56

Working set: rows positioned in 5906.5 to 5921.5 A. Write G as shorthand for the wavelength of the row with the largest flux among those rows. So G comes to 5915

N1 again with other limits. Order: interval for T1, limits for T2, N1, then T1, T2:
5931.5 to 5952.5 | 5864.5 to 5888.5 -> 0.00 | 0.7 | 0.75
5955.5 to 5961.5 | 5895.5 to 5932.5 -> -0.21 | 0.7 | 0.89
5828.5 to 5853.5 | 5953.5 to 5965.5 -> 0.43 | 1.0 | 0.53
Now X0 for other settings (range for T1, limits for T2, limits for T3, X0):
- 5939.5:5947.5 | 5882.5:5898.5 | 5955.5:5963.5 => -6.2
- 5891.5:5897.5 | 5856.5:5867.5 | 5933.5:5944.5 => -6.0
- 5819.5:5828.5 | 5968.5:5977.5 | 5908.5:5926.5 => -6.3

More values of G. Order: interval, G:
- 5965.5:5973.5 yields 5966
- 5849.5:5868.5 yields 5862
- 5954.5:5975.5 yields 5966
